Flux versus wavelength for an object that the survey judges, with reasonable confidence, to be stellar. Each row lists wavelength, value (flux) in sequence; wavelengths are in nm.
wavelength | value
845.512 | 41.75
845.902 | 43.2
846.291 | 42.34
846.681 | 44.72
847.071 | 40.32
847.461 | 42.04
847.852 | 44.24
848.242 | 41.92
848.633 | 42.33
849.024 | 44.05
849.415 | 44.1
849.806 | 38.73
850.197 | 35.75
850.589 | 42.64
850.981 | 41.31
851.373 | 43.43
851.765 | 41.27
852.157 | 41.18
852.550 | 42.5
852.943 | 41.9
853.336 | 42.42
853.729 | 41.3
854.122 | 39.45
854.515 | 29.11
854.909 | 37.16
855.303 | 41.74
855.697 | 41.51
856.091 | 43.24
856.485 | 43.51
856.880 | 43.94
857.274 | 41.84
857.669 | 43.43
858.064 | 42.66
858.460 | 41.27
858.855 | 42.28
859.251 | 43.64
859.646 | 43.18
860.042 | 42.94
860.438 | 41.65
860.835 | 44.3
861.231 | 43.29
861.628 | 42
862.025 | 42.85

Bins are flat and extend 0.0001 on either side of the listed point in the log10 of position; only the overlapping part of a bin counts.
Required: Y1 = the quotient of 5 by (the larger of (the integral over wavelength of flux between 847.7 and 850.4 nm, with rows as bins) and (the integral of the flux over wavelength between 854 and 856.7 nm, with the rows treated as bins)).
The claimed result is 0.0446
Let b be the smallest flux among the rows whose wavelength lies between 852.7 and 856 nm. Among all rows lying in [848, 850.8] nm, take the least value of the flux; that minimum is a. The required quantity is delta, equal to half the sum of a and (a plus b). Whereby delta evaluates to 50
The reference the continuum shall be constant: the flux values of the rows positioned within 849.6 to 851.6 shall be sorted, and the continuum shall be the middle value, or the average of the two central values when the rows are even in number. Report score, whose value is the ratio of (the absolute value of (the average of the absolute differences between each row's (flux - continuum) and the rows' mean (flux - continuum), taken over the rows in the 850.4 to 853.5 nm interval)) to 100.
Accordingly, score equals 0.007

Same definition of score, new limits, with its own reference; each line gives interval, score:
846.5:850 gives 0.016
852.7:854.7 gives 0.039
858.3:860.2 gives 0.007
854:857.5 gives 0.033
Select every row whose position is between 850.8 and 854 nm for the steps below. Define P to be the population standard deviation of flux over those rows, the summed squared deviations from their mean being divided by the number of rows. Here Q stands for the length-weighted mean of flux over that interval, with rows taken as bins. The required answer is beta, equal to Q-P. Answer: 41.1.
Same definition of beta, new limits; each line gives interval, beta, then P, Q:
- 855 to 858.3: 41.7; 0.9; 42.5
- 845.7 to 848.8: 41.3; 1.3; 42.6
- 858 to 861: 41.8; 0.9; 42.7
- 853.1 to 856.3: 35.2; 4.3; 39.5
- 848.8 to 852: 38.7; 2.7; 41.4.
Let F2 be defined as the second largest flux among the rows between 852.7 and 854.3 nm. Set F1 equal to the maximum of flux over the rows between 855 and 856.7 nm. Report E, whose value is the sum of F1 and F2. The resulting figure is 85.4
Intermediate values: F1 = 43.51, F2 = 41.9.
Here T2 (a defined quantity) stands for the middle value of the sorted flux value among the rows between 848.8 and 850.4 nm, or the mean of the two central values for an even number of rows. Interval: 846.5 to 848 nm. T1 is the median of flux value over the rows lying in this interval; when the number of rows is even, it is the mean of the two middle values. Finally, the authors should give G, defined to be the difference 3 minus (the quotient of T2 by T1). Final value 2.04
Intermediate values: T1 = 43.1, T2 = 41.4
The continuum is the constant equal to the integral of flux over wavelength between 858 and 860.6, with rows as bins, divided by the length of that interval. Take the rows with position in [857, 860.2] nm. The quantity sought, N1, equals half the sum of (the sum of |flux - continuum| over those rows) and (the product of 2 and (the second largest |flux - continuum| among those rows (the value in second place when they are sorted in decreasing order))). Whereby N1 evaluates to 4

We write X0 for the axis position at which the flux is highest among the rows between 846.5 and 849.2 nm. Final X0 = 846.681 nm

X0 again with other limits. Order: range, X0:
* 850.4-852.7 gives 851.373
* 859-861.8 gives 860.835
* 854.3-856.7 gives 856.485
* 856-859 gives 856.880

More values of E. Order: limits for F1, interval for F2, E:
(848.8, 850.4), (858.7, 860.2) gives 87.3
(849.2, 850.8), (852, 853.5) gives 86.5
